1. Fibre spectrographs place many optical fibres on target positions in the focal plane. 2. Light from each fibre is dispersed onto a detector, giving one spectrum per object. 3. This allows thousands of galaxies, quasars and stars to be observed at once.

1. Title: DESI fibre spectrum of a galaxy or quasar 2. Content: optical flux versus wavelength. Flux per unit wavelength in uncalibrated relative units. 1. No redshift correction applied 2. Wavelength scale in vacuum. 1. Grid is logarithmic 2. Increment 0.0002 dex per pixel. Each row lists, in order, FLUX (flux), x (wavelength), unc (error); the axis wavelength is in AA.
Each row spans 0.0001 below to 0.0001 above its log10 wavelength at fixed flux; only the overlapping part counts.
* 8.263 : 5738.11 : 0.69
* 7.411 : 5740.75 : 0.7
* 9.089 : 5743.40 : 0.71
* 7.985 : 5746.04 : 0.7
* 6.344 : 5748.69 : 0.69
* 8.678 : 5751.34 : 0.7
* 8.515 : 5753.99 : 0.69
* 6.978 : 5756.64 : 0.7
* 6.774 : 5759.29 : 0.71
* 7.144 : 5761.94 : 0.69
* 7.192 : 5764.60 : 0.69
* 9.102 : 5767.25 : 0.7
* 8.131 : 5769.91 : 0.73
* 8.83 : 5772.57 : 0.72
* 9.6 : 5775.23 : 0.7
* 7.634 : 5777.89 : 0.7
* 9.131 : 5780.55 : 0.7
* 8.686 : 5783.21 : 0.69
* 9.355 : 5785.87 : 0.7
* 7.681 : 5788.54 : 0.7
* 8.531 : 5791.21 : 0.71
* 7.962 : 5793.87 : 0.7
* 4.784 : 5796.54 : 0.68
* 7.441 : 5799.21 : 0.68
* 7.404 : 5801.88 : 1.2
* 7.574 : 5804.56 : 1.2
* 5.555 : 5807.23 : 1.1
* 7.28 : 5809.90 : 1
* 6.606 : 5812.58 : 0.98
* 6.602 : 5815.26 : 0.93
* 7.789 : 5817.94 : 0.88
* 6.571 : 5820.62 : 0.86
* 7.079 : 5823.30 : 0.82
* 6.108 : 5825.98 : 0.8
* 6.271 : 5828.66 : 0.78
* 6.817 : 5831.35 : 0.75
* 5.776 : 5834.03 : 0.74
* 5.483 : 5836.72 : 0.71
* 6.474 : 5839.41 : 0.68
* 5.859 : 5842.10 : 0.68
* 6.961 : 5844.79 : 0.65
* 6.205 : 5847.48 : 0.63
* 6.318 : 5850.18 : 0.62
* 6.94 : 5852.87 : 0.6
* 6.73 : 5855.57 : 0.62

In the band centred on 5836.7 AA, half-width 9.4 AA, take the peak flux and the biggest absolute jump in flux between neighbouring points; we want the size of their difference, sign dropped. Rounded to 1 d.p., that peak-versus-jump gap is 5.9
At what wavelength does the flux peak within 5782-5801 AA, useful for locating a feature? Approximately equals 5785.87 AA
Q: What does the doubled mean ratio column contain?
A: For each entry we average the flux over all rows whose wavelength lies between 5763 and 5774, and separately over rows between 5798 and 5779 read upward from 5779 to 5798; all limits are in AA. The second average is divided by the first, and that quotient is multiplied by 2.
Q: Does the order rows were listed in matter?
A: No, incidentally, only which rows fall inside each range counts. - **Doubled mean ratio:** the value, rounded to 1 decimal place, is 1.9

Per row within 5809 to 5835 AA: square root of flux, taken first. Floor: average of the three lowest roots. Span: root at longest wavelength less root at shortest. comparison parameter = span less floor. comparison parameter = -2.75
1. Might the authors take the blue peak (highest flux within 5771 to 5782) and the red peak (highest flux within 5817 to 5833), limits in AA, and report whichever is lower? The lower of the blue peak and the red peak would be 7.8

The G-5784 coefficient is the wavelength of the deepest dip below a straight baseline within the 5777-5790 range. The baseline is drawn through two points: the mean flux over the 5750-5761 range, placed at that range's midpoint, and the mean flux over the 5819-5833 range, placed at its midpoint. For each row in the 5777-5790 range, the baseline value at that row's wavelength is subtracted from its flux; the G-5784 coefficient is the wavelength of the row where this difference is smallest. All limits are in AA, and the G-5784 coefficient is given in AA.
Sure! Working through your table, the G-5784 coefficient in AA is 5777.89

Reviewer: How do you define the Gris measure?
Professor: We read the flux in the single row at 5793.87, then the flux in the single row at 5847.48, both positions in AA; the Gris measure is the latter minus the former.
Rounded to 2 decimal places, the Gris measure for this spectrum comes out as -1.76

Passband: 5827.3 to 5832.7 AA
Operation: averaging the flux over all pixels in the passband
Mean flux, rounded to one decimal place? 6.5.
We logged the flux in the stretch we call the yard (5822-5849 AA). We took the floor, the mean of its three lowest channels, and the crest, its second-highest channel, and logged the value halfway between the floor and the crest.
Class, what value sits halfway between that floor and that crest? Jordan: 6.3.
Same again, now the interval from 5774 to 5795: 8.6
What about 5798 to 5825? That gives 6.9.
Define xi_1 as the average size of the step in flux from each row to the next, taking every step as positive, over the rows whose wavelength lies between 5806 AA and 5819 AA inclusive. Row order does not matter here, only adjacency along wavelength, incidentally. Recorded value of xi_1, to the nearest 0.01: 0.90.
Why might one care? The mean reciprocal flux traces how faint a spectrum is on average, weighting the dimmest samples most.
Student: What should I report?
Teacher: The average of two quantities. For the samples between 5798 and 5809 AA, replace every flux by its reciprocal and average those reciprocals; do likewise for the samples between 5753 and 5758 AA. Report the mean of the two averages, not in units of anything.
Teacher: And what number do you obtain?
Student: 0.138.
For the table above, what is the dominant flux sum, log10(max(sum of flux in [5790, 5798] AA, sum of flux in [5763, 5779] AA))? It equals 1.70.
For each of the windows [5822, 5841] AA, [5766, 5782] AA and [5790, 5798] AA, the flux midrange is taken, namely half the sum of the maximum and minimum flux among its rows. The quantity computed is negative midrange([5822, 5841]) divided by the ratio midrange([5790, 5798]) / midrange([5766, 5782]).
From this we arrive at -8.1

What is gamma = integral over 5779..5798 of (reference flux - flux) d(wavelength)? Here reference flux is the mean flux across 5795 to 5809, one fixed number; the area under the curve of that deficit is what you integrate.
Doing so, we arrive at -27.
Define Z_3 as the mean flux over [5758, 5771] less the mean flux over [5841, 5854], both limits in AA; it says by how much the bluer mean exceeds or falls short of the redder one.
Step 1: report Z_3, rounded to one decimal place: 1.2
